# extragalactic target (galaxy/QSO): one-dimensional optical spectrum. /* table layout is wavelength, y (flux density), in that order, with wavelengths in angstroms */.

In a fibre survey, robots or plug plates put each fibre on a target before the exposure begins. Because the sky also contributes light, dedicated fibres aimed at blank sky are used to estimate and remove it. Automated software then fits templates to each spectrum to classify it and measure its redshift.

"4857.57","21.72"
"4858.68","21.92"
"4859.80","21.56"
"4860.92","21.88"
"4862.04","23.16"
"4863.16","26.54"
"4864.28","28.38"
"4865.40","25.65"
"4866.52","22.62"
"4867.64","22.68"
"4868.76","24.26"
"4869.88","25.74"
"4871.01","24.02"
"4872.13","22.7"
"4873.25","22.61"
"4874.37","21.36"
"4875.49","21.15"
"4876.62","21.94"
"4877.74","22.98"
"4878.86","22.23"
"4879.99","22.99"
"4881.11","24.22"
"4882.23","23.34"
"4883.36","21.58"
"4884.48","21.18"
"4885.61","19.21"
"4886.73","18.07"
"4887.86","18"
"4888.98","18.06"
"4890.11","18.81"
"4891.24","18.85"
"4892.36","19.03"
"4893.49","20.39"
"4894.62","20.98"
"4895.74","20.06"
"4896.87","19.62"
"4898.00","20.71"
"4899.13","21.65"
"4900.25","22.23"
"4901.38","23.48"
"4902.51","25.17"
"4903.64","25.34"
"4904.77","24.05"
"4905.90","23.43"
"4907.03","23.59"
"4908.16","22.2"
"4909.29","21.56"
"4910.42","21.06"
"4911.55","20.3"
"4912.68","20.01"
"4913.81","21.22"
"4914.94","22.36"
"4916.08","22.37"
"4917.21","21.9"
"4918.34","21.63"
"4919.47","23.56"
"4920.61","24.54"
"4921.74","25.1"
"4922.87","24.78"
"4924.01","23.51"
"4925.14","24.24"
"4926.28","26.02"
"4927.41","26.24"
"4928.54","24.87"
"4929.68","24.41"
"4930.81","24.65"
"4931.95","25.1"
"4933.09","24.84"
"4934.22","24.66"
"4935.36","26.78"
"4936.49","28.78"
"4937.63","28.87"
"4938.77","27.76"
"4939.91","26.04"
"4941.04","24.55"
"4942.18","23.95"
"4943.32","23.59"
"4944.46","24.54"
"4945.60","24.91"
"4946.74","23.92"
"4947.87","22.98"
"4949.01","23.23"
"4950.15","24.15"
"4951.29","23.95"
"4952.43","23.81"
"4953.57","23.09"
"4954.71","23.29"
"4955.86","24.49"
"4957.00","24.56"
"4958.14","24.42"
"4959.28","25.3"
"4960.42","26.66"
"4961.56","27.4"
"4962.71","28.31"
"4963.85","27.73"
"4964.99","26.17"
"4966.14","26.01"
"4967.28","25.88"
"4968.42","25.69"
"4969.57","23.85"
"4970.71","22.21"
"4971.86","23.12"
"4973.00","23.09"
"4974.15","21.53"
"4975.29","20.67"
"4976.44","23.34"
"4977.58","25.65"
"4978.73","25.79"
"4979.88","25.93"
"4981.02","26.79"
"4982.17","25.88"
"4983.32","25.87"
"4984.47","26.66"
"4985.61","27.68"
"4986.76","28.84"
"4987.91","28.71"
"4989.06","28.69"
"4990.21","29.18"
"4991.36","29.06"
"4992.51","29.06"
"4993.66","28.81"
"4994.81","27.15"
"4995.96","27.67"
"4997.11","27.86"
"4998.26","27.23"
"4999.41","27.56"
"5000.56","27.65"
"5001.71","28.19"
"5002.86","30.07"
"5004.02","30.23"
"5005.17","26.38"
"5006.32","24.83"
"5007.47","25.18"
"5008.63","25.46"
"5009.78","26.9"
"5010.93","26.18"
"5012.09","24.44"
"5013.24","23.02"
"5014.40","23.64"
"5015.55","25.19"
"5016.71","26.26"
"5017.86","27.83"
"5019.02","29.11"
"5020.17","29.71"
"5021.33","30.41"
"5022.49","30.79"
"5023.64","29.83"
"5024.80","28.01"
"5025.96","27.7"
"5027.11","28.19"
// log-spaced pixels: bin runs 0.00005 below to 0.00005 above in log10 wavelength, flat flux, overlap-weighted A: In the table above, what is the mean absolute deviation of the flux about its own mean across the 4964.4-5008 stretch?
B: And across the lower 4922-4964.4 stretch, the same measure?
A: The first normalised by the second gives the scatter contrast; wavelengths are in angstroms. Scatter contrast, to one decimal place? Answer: 1.4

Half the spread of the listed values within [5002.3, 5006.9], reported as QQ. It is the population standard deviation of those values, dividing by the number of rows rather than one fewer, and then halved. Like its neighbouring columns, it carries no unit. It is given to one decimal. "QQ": 1.2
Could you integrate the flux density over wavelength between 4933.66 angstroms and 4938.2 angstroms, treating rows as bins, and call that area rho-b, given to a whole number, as 124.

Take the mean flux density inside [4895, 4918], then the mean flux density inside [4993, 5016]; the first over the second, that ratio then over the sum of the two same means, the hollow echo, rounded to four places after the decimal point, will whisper 0.0170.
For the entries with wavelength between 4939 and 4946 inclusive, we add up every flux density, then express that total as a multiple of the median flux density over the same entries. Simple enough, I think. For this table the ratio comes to 6.01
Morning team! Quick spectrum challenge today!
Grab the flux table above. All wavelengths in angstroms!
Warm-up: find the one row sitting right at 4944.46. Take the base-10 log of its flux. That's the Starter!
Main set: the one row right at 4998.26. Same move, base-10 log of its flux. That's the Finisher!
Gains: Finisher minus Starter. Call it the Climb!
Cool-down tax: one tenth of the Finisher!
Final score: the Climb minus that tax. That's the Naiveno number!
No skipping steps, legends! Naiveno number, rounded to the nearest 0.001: -0.098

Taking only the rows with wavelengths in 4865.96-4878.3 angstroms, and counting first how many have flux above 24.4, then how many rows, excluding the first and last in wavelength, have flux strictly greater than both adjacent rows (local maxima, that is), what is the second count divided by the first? 1.0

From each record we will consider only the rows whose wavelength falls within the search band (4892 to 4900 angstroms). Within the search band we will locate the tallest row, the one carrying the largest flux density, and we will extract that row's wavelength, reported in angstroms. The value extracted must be 4899.13 angstroms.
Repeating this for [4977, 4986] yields 4985.61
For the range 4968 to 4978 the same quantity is 4968.42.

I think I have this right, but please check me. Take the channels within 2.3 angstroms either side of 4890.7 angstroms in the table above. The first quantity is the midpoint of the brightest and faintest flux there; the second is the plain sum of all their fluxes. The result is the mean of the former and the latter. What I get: 47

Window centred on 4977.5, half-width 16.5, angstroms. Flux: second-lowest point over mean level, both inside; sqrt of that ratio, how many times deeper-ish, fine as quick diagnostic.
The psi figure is 0.908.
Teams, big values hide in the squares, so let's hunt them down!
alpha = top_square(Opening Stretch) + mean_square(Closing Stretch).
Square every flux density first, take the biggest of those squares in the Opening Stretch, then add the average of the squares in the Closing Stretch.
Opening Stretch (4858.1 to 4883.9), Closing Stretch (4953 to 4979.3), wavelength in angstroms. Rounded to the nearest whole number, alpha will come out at 1420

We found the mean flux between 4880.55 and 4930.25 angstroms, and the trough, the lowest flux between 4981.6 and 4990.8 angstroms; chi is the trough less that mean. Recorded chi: 4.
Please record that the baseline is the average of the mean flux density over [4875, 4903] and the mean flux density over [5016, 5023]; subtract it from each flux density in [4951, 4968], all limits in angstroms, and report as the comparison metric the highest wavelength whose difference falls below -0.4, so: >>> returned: 4958.14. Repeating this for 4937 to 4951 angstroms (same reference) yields 4950.15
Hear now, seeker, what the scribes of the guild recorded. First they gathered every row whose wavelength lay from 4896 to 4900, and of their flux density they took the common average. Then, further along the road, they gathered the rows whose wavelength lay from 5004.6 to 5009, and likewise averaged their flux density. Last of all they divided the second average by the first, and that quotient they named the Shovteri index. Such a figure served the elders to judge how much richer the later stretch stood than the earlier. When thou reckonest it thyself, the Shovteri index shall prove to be 1.23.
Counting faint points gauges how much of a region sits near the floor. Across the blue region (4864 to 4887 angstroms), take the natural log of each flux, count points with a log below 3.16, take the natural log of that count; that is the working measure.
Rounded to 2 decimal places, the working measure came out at 2.71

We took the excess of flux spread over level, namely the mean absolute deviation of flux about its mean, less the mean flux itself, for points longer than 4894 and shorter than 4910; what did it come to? -20.9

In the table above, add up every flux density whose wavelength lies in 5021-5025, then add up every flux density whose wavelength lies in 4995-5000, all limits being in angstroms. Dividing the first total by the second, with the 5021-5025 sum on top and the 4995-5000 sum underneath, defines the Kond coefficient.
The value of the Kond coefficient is 1.079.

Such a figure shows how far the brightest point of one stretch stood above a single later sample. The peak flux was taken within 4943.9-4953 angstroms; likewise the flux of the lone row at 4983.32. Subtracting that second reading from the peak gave -1.0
